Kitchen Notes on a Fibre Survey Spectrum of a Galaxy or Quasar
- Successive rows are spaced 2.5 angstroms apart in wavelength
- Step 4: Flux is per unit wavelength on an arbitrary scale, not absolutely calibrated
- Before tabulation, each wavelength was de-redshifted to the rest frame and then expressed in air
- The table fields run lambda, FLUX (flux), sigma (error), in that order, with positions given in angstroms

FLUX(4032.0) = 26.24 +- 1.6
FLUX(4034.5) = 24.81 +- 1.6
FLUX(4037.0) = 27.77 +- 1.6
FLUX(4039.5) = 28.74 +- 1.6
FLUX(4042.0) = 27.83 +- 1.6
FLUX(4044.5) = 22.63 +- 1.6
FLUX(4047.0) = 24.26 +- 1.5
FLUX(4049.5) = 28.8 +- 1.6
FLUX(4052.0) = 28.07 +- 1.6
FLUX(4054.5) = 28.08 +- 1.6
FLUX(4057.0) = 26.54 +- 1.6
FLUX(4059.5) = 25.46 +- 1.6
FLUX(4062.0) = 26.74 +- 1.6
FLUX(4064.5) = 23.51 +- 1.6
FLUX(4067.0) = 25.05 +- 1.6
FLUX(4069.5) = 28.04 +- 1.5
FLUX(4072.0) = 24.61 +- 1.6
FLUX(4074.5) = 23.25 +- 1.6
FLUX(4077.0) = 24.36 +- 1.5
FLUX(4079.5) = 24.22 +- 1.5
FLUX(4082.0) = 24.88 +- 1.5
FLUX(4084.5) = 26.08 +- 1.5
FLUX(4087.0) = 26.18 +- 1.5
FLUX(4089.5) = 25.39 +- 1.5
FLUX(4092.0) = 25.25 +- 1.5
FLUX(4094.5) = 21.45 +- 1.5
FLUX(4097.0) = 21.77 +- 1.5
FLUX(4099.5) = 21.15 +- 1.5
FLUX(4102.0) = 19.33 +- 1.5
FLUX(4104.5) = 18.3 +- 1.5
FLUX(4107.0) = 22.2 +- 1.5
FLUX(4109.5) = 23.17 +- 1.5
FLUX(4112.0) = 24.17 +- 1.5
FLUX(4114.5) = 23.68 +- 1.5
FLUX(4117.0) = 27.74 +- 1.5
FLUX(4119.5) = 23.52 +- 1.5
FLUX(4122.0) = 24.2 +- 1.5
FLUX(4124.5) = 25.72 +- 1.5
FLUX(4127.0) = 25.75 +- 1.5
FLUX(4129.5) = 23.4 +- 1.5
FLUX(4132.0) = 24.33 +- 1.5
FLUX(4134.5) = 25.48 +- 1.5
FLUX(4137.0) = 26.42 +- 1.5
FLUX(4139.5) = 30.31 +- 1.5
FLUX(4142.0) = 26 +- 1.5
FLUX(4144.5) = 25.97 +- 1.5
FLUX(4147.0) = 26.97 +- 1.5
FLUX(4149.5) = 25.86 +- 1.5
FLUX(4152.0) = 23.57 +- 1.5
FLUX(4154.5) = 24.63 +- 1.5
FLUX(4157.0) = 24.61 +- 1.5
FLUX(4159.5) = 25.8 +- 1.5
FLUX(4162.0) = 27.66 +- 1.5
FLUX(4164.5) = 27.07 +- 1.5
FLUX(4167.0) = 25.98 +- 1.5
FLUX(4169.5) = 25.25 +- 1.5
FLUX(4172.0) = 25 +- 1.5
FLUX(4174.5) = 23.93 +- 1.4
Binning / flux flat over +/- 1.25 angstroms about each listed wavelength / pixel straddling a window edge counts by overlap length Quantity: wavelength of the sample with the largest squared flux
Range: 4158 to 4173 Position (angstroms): 4162.0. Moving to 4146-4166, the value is 4162.0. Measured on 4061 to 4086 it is 4069.5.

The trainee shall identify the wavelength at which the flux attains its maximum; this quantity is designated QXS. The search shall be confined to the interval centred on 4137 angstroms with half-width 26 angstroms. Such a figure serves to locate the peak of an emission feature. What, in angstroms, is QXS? 4139.5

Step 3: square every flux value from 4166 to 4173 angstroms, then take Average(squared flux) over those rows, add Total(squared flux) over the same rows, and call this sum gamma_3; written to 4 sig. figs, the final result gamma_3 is 2583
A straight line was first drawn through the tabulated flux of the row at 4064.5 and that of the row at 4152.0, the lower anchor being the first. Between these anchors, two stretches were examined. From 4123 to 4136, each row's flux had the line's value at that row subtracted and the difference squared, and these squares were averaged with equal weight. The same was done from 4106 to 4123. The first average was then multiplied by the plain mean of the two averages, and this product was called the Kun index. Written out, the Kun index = 8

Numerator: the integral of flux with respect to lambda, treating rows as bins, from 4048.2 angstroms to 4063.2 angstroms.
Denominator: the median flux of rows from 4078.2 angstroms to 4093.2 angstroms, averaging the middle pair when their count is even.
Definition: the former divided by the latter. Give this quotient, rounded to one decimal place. 16.2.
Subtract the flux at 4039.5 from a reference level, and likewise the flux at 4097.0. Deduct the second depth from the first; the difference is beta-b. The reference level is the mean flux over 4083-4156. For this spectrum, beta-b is -7.0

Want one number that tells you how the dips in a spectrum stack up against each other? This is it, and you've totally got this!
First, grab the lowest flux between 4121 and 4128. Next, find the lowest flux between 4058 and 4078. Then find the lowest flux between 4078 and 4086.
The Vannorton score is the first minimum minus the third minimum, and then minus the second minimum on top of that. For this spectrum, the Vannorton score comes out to -23.3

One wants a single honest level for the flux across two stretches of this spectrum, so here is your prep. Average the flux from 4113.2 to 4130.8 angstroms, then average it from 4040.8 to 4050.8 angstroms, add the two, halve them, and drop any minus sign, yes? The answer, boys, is 25.4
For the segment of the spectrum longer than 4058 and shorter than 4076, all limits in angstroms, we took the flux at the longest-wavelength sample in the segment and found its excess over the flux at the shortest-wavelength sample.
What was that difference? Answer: -2.2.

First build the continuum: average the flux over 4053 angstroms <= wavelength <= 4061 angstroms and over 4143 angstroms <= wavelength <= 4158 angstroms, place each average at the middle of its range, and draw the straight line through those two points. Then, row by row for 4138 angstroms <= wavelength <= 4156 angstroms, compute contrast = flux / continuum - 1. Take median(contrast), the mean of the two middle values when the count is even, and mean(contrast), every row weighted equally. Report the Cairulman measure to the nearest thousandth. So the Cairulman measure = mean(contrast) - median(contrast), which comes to 0.010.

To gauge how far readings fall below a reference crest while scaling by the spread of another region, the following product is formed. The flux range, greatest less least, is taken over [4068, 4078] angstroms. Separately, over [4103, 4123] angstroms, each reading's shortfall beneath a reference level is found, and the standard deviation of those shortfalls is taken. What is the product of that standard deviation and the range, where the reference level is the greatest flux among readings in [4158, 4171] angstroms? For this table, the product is 12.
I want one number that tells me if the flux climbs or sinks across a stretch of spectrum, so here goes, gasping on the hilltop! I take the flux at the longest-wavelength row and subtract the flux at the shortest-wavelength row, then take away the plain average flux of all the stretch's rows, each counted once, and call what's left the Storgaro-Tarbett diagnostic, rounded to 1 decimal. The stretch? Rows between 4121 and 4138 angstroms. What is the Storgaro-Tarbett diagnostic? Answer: -22.8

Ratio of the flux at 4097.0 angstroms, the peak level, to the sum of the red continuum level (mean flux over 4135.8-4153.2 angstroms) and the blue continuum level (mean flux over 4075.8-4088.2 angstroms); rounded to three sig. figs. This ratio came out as 0.422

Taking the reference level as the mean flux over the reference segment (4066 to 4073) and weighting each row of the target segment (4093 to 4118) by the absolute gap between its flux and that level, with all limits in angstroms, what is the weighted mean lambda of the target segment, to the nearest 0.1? 4103.6 angstroms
